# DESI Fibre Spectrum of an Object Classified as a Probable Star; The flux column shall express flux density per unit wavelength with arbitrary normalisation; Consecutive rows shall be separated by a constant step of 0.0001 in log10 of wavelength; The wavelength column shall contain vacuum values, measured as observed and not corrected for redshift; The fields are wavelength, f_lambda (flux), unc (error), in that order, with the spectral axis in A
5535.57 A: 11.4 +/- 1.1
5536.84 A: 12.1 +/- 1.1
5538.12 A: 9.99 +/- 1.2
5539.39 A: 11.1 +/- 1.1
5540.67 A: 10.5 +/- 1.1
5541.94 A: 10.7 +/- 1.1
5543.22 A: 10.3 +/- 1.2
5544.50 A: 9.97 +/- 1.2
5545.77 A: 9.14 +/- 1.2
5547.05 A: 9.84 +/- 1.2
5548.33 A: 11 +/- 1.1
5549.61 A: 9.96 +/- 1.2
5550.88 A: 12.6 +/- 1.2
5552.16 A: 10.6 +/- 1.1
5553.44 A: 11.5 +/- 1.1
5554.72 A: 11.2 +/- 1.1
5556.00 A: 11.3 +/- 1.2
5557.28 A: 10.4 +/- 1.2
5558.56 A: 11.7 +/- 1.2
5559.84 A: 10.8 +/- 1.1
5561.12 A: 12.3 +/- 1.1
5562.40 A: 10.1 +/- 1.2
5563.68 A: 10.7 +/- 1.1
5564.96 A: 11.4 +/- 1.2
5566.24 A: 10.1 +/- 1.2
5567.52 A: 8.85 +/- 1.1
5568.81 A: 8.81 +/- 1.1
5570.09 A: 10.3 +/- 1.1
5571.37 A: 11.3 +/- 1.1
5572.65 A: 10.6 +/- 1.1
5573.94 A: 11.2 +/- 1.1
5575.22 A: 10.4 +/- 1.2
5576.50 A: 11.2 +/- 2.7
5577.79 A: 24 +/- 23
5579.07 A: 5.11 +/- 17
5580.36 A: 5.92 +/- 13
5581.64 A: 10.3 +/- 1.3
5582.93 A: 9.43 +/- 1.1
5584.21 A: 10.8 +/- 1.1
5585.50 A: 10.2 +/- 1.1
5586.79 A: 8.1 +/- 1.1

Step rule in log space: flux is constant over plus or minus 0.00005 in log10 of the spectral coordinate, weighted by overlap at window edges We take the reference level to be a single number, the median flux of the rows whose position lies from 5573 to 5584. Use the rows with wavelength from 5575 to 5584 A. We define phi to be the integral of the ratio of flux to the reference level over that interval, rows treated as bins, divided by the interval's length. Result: 1.06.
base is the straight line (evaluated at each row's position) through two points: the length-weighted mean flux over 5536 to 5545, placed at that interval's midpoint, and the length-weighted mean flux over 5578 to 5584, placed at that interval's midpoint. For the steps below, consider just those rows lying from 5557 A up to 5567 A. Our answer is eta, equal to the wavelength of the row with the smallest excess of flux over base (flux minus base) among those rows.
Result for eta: 5562.40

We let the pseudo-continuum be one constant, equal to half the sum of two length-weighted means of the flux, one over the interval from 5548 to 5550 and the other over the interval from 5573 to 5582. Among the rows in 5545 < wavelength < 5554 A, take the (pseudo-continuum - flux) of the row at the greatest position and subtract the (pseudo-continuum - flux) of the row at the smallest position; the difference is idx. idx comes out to -2.4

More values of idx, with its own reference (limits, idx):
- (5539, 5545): 1.1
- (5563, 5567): 0.6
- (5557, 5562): -1.9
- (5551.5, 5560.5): -0.2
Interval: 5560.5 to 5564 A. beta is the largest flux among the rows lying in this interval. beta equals 12.3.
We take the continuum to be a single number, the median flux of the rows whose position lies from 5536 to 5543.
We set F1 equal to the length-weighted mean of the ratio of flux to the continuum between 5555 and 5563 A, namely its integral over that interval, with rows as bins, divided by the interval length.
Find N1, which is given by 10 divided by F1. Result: 9.6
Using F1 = 1.04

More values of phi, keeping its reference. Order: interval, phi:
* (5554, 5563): 1.07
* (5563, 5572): 0.99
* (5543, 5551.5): 1.01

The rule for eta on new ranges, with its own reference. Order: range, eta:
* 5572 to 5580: 5579.07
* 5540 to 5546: 5545.77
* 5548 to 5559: 5549.61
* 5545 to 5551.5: 5545.77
